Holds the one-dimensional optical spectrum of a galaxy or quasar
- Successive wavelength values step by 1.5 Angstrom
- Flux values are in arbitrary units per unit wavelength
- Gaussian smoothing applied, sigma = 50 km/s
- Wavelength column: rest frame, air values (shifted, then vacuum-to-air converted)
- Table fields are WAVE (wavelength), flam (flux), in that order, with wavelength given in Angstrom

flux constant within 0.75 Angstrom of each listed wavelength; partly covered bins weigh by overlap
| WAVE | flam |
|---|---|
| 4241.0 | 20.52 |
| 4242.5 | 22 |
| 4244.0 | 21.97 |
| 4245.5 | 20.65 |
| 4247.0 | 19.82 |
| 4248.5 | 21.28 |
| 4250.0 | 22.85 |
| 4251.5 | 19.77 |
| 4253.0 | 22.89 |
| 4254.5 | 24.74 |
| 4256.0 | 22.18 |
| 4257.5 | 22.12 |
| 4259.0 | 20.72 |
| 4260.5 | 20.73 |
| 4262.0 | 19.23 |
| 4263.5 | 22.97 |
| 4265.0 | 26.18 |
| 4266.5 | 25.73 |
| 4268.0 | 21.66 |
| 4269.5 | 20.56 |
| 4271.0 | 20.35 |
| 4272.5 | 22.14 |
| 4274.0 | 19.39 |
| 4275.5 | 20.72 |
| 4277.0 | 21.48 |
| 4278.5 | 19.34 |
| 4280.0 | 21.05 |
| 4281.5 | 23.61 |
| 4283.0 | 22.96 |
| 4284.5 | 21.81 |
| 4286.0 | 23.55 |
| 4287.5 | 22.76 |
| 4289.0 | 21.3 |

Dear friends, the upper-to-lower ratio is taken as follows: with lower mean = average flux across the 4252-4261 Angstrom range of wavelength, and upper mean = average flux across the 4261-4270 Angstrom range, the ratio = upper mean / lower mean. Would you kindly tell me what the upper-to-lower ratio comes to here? 1.02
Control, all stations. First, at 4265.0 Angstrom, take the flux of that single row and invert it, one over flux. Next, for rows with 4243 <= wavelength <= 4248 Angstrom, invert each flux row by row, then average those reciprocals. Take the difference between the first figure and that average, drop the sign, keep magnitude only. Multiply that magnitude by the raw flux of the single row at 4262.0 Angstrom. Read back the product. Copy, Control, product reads 0.19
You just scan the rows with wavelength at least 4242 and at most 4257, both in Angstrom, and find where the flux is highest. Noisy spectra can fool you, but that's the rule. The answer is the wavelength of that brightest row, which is 4254.5 Angstrom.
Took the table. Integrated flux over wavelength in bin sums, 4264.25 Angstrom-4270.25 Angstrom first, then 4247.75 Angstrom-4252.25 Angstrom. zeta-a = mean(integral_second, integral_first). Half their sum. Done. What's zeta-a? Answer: 119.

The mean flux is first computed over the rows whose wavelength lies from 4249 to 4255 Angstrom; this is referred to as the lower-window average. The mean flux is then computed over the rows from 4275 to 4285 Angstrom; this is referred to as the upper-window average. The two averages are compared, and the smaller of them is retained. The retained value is 21.6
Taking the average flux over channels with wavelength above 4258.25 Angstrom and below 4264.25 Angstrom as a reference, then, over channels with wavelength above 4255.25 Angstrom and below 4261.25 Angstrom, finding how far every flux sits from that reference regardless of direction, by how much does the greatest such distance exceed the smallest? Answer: 1.1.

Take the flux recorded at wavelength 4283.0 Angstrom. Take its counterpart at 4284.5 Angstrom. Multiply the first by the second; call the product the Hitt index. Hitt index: 501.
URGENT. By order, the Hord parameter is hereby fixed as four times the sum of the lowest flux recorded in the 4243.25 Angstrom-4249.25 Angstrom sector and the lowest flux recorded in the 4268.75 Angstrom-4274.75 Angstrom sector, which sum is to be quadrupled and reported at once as 157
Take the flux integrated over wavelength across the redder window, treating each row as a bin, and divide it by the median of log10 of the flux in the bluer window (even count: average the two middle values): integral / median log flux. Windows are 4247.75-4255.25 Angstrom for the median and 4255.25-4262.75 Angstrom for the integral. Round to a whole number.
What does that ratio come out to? 116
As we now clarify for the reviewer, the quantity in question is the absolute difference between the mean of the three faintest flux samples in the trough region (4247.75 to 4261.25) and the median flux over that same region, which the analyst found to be 1.71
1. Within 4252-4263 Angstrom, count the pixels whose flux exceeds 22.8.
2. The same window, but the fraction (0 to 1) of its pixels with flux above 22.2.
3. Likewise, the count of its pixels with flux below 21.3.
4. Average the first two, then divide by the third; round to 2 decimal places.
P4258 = 0.38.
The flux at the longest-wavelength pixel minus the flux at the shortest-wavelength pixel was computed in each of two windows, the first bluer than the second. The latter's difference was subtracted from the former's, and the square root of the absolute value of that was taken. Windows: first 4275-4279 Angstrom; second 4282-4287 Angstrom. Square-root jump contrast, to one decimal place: 1.4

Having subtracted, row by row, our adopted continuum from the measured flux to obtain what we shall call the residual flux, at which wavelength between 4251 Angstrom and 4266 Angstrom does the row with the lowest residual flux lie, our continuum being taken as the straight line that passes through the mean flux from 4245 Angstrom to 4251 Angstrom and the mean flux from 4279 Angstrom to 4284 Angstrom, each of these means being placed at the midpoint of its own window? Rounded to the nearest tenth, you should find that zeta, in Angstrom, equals 4262.0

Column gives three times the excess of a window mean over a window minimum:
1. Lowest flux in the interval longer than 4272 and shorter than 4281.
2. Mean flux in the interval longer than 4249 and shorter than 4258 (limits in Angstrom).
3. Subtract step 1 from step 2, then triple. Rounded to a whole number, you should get 9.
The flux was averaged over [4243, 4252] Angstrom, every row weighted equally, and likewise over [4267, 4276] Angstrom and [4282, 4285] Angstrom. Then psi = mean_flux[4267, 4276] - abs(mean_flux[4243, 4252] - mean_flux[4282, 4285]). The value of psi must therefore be 19.5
